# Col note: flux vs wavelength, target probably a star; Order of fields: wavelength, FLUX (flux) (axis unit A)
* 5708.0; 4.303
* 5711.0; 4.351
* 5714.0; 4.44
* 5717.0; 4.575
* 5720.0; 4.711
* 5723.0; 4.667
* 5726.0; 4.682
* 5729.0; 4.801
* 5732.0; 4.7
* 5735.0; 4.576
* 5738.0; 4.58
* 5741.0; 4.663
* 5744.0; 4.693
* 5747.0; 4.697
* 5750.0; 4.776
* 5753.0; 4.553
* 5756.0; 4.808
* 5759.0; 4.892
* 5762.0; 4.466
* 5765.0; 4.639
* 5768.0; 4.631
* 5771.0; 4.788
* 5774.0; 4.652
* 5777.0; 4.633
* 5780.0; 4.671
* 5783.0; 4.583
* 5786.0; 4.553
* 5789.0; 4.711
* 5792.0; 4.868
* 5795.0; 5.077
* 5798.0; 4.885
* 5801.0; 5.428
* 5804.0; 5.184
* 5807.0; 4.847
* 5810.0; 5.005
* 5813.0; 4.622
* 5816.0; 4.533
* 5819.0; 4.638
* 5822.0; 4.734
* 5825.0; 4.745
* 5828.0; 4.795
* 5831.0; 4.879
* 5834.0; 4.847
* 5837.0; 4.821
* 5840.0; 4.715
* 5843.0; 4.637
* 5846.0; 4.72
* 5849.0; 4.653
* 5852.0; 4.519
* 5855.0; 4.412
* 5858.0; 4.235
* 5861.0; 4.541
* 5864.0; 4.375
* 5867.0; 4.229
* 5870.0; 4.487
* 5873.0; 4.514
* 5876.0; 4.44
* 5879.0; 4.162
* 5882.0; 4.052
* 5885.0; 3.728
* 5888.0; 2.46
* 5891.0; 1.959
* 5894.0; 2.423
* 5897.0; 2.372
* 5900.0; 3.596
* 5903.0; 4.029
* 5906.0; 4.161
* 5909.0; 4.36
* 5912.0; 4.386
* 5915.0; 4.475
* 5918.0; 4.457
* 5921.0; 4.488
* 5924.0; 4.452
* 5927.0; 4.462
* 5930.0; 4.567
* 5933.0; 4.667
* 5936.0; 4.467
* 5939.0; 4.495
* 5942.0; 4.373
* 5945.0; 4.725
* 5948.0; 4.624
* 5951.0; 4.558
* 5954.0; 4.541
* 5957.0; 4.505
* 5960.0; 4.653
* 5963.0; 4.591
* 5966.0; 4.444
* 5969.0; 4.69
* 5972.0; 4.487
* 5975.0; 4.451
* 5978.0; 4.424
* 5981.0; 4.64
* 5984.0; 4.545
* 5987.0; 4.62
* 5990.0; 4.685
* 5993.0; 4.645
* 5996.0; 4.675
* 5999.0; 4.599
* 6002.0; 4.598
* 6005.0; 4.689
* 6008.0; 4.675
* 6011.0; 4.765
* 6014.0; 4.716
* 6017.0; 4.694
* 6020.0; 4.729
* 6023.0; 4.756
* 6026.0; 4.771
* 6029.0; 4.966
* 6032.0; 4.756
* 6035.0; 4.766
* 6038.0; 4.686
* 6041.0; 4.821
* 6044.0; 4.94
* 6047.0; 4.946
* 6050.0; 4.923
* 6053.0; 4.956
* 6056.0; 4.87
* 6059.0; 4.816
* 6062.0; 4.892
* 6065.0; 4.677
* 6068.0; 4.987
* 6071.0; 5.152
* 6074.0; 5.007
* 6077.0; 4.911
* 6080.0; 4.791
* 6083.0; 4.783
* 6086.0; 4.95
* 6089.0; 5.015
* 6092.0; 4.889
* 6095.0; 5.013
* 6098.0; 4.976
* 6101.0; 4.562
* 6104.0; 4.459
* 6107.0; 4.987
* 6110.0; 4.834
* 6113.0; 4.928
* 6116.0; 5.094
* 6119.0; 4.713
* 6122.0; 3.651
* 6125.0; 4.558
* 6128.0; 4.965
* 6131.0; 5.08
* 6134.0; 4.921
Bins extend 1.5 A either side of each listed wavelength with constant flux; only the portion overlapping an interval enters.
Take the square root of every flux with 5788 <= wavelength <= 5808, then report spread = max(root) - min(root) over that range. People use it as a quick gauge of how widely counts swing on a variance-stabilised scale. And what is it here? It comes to 0.16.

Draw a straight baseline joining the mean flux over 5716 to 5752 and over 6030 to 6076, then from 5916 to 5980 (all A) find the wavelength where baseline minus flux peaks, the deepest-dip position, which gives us 5942.0 A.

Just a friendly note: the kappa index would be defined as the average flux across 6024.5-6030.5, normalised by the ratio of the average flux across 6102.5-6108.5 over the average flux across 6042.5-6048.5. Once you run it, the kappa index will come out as 5.1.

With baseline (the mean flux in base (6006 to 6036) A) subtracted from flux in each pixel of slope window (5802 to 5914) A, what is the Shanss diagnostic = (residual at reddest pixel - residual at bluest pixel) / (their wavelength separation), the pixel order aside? -0.0074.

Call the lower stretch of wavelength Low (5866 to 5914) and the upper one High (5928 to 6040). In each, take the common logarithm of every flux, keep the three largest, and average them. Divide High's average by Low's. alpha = 1.05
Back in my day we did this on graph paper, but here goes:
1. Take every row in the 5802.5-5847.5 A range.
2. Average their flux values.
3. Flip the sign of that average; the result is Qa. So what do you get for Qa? -4.78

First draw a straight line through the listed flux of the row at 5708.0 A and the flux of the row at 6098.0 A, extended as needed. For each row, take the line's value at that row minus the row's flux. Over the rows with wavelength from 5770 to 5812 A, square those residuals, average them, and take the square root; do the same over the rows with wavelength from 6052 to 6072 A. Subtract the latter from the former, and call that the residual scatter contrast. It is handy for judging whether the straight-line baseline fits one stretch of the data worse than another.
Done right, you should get 0.33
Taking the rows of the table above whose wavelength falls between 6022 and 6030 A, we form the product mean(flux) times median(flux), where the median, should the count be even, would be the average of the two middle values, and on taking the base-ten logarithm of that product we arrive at 1.36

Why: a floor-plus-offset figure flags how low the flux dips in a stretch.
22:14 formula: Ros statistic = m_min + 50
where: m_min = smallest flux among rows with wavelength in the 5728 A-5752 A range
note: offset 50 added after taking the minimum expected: 54.6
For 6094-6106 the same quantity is 54.5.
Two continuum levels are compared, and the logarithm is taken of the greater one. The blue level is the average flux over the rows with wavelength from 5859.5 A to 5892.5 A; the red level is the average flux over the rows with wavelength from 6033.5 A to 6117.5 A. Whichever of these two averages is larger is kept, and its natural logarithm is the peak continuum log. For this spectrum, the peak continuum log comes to 1.59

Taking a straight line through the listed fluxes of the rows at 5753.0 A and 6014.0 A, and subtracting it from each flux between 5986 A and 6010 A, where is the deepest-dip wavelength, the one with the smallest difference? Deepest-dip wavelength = 6002.0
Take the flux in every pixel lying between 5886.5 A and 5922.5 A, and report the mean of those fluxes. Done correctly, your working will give 3.60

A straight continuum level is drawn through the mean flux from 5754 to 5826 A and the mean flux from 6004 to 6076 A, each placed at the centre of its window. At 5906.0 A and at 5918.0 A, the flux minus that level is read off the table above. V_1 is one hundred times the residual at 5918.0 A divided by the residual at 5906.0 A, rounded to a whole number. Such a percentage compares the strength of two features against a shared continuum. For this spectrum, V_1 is 54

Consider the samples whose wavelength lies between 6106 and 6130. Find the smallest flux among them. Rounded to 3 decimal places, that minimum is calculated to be 3.651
